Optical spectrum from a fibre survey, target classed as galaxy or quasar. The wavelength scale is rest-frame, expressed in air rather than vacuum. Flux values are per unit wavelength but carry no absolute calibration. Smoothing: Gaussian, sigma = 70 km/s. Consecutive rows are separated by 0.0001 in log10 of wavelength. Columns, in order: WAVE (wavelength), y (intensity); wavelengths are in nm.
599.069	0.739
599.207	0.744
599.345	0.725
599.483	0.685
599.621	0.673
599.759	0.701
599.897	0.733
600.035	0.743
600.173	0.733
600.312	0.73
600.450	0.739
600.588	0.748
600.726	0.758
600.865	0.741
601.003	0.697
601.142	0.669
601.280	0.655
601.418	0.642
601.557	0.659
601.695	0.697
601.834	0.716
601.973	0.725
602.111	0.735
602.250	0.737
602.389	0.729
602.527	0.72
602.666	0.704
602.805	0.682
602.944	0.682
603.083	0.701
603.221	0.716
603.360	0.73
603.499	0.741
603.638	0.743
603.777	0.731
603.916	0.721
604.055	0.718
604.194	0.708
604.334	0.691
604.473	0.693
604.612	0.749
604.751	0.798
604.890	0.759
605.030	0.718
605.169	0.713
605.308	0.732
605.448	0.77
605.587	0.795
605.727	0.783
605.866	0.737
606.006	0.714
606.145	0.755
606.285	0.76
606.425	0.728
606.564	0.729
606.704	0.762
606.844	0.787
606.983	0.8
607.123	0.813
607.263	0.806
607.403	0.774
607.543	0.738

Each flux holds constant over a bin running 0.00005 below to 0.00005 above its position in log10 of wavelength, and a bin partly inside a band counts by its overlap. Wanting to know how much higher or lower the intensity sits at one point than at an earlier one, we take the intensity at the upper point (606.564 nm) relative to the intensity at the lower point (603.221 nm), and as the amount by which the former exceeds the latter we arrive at 0.013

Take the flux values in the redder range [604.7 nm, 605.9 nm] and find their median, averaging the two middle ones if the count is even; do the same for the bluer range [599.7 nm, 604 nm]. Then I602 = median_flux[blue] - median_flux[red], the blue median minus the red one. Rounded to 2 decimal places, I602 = -0.03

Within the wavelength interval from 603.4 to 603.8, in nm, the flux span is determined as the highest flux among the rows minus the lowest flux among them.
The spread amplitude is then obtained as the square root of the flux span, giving 0.11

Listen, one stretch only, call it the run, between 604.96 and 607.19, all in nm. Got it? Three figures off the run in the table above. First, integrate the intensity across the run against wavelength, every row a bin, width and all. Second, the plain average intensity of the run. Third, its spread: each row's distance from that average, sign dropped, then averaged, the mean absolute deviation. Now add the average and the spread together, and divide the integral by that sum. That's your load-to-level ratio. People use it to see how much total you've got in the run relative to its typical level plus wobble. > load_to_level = 2.15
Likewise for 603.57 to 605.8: 2.15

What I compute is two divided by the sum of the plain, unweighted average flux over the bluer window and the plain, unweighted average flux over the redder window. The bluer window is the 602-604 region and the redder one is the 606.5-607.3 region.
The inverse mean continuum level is 1.33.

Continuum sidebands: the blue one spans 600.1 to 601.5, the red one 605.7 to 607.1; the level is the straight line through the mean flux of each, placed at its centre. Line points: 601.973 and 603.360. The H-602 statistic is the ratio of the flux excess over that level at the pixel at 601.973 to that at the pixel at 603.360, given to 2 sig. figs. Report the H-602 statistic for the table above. -2.7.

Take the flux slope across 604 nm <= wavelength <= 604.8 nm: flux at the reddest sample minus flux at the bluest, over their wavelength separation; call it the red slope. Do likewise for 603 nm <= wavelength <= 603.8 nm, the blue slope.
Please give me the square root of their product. 0.070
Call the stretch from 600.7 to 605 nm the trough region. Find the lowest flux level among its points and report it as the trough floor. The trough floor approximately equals 0.642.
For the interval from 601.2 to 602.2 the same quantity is 0.642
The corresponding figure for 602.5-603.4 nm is 0.682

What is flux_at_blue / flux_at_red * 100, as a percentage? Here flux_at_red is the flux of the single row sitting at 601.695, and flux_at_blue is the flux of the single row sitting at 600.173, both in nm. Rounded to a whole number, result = 105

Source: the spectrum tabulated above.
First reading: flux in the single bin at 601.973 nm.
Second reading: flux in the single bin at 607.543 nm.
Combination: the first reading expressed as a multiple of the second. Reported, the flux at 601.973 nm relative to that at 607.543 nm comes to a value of 0.98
